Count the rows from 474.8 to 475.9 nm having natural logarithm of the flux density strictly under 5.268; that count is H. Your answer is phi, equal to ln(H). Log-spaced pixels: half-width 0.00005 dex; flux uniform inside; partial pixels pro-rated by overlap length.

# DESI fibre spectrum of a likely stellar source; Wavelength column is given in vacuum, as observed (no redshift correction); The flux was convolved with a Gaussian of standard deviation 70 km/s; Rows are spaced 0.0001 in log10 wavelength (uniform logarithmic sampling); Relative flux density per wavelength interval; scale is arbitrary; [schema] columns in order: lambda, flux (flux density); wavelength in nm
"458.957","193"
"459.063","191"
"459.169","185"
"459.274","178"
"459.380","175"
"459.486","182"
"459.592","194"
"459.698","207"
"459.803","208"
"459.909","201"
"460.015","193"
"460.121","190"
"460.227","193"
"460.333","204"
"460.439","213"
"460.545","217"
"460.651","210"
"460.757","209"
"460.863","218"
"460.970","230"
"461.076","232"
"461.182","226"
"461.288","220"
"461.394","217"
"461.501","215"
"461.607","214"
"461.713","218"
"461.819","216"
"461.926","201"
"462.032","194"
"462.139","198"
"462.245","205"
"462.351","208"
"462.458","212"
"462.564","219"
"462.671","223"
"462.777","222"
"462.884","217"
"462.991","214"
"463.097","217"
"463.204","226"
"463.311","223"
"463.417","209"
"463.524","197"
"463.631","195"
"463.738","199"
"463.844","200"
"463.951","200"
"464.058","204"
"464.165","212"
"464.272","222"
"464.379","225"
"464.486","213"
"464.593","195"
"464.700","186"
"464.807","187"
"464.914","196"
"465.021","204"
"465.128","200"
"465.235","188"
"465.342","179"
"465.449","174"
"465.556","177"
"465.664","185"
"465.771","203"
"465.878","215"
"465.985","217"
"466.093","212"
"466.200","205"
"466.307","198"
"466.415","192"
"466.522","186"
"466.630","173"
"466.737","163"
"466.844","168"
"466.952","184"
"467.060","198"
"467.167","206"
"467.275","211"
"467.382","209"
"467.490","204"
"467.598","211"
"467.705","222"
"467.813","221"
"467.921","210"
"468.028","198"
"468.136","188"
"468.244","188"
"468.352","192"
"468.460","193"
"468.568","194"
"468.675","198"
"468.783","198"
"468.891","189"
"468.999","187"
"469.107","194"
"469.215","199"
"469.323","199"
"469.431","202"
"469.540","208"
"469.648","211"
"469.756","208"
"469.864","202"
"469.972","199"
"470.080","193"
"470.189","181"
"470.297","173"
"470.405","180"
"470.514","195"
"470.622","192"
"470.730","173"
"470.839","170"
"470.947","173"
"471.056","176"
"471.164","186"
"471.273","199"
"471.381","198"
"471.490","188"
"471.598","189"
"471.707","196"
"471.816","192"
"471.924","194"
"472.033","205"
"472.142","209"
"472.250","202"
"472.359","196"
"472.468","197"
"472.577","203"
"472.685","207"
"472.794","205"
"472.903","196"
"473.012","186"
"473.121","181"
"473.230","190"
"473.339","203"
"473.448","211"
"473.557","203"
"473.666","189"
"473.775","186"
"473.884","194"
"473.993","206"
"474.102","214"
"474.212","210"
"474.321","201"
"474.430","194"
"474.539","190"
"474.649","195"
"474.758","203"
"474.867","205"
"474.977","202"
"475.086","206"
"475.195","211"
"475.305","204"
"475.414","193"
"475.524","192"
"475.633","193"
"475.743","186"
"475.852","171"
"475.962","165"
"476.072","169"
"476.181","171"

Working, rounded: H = 5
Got 1.6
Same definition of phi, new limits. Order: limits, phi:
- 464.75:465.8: 1.8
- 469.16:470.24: 0.7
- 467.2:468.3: 0.7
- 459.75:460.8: 1.1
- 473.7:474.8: 1.4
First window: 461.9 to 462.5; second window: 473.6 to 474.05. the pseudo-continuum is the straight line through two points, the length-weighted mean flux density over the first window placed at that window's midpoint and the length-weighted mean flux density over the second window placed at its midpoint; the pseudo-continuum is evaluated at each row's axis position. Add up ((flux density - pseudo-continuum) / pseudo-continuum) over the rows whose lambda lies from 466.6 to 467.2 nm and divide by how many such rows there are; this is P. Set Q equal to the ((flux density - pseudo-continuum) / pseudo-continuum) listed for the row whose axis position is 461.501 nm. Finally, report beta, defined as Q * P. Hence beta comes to -0.005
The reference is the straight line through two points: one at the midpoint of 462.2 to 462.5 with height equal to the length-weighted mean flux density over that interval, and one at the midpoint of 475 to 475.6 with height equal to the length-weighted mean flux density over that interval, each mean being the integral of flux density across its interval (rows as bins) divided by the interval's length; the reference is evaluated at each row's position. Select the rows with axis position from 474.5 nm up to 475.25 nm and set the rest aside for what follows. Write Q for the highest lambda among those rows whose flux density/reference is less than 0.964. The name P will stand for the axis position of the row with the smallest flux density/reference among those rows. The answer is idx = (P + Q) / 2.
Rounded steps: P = 474.539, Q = 474.539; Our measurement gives 474.54 nm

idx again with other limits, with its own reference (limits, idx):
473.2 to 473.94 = 473.83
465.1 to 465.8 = 465.56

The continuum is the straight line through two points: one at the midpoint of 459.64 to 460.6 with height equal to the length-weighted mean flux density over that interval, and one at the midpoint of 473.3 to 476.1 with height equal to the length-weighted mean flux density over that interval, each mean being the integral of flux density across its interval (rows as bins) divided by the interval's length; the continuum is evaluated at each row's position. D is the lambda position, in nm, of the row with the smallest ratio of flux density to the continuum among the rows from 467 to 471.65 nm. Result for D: 470.839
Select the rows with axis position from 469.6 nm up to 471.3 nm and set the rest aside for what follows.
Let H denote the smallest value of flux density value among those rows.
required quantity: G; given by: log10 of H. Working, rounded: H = 170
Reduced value 2.23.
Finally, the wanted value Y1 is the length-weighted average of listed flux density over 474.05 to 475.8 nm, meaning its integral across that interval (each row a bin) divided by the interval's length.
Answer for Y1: 200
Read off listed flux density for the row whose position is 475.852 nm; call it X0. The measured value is 171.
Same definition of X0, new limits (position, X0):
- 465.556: 177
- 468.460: 193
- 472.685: 207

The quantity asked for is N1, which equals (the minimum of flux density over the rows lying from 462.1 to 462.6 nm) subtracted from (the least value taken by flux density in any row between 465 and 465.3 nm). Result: -10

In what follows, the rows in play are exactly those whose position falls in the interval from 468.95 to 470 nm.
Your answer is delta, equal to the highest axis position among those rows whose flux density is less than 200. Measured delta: 469.972 nm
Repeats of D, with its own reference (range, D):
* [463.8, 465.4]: 465.342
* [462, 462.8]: 462.032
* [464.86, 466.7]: 466.630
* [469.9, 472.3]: 470.839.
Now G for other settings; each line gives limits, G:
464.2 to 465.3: 2.27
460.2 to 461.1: 2.29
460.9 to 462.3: 2.29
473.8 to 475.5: 2.28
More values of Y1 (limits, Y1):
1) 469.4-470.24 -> 200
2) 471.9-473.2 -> 198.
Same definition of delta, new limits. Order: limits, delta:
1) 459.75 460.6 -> 460.227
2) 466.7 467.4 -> 467.060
